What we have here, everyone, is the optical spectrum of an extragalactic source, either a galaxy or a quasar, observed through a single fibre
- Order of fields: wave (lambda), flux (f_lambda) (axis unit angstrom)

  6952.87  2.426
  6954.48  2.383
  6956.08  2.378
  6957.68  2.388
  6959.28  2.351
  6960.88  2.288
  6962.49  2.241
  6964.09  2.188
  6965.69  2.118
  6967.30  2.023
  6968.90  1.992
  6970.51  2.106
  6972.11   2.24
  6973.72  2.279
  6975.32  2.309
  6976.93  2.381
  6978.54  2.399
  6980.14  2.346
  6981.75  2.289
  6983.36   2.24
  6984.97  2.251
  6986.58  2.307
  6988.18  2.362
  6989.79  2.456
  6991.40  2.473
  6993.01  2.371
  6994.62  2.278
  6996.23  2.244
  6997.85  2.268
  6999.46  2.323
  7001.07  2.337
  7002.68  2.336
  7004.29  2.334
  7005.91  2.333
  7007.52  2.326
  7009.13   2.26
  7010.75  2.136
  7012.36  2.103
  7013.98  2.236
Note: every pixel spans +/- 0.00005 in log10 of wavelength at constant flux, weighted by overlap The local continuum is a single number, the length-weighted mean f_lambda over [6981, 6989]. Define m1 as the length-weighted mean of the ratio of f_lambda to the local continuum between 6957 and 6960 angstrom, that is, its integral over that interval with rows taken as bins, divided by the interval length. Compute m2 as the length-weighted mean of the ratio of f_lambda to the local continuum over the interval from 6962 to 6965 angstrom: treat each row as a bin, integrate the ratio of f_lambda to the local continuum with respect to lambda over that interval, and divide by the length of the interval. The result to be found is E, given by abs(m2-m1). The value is 0.07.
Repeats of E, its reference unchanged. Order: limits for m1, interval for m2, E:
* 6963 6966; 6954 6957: 0.09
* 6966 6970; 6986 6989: 0.14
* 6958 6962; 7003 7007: 0.01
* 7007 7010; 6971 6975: 0.01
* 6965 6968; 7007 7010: 0.10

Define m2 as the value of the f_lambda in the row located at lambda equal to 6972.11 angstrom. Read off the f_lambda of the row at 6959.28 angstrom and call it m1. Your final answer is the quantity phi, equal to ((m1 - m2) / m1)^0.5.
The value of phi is 0.22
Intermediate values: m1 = 2.351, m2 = 2.24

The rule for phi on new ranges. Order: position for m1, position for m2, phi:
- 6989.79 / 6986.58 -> 0.25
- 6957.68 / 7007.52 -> 0.16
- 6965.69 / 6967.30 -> 0.21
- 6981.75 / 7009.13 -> 0.11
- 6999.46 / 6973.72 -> 0.14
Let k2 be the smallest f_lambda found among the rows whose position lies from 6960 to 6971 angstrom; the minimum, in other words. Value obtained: 1.992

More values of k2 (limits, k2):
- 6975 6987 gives 2.24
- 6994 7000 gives 2.244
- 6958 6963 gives 2.241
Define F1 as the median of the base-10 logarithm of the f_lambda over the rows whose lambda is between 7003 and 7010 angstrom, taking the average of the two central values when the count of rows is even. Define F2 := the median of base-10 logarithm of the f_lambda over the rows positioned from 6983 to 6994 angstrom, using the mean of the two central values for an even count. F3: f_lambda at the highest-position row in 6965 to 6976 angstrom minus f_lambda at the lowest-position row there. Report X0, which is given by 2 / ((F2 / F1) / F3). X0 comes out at 0.4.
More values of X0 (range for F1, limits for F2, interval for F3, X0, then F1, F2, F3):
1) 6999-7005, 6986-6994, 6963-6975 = 0.2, 0.368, 0.37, 0.09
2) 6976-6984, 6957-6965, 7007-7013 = -0.5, 0.370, 0.36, -0.22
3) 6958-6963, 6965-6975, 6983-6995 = 0.1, 0.359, 0.32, 0.04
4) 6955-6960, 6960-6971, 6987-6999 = -0.2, 0.376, 0.33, -0.09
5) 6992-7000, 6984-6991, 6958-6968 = -0.6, 0.358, 0.37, -0.33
